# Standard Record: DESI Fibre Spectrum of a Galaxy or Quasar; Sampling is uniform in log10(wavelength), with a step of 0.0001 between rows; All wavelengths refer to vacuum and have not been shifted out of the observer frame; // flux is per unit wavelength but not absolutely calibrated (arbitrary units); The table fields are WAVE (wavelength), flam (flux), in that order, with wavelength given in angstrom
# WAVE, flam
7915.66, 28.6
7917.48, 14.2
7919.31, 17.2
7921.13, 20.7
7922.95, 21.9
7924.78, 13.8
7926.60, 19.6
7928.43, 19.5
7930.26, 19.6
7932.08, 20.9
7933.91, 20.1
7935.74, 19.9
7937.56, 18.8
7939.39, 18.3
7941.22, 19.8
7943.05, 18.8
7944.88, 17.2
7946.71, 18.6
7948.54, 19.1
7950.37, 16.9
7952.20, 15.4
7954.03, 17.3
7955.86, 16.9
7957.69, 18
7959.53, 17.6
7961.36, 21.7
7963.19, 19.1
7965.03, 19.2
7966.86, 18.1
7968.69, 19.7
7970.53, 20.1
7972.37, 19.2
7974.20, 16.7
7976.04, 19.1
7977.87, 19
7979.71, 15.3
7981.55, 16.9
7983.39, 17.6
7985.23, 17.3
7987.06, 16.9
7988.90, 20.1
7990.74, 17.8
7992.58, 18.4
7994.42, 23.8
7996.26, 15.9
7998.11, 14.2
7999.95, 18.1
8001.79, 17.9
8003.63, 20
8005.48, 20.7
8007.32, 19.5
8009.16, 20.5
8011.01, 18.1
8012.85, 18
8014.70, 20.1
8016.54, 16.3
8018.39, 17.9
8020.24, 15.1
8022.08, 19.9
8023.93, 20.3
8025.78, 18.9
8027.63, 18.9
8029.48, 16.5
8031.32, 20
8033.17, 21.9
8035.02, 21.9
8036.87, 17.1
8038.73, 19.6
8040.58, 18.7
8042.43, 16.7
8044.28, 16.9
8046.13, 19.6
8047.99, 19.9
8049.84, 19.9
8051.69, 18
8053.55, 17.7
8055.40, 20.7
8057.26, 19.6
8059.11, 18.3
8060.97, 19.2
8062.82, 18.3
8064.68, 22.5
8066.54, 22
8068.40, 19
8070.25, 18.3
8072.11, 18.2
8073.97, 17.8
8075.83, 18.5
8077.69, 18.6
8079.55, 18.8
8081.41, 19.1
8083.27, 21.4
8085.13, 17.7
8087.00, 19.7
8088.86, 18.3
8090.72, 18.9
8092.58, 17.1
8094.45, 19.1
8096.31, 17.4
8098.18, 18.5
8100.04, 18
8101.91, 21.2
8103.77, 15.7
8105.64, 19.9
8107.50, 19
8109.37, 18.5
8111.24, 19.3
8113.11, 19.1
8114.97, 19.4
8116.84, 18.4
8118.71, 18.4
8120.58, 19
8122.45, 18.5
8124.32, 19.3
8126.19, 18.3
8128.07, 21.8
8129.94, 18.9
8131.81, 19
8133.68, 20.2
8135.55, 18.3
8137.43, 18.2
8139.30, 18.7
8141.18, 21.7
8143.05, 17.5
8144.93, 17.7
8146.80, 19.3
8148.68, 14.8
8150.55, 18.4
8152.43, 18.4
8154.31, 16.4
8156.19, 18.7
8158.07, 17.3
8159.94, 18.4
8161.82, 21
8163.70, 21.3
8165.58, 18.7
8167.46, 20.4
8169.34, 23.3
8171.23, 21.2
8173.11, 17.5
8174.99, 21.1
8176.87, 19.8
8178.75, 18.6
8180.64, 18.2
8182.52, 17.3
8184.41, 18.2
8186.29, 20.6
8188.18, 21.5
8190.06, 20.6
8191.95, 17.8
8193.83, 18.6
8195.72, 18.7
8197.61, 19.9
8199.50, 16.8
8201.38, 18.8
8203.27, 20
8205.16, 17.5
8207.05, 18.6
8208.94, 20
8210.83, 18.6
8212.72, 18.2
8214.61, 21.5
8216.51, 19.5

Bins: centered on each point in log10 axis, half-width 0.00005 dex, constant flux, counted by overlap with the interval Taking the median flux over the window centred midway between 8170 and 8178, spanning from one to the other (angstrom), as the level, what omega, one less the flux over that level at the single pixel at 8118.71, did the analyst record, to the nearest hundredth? 0.10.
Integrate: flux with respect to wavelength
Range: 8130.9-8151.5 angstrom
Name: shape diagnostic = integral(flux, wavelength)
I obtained 382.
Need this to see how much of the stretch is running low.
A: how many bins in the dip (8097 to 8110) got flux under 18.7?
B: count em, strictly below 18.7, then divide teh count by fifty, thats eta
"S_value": 0.080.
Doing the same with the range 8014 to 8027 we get 0.060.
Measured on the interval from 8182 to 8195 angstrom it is 0.080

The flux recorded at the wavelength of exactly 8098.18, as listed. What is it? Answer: 18.5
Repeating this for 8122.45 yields 18.5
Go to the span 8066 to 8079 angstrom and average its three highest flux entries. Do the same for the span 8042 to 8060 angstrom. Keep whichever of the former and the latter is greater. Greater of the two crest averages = 20.2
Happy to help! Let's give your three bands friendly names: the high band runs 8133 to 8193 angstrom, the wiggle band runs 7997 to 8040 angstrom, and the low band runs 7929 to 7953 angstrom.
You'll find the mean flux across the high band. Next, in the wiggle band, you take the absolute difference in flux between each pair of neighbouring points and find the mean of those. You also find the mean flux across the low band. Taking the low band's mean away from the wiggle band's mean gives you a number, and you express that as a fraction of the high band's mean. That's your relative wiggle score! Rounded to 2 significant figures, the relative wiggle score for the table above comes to -0.88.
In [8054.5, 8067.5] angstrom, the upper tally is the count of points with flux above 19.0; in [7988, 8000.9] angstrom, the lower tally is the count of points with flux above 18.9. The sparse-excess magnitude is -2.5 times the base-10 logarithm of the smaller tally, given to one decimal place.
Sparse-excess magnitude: -0.8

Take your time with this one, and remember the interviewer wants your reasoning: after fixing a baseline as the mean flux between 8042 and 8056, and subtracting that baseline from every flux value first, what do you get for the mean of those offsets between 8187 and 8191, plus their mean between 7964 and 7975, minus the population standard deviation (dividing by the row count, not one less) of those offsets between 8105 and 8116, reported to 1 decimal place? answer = 2.1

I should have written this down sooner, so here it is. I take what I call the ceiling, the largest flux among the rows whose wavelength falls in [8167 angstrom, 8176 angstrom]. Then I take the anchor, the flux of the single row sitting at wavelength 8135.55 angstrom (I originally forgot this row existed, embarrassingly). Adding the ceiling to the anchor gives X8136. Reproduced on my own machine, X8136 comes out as 41.6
